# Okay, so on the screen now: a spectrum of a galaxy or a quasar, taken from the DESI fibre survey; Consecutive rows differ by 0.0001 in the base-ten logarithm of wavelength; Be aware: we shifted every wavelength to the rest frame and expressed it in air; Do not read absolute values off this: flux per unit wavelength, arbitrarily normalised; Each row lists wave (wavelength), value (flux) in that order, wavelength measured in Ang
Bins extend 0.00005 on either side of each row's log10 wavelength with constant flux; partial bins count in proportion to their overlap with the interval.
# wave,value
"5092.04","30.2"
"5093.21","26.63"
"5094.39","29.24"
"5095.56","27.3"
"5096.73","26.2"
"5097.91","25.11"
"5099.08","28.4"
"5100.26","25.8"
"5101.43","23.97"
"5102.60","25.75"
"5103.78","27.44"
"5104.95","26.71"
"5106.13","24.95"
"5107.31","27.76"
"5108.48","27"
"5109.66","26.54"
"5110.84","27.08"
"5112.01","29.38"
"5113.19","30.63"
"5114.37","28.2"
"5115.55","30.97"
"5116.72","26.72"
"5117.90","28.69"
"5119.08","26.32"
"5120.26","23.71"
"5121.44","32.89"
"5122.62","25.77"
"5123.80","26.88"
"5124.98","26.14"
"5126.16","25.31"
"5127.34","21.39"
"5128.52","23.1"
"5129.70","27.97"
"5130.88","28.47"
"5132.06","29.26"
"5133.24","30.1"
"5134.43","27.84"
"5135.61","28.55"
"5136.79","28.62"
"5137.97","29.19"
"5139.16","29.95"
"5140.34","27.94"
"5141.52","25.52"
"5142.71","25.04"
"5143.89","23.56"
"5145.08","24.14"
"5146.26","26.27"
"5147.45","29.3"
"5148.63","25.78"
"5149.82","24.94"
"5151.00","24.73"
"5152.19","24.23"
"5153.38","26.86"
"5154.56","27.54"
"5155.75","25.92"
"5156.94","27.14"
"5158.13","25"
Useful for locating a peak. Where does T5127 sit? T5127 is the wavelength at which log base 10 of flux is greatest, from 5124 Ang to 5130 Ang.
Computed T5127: 5129.70 Ang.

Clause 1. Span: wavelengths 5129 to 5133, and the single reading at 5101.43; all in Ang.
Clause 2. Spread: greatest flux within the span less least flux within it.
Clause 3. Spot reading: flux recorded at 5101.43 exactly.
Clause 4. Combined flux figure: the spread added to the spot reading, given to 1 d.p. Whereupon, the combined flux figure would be 25.3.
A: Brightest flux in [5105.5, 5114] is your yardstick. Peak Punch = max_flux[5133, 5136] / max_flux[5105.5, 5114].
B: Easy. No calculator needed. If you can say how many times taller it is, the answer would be 0.98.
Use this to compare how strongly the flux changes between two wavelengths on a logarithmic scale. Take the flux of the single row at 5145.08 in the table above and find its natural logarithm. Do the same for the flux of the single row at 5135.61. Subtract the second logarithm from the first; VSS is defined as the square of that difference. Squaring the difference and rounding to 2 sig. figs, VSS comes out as 0.028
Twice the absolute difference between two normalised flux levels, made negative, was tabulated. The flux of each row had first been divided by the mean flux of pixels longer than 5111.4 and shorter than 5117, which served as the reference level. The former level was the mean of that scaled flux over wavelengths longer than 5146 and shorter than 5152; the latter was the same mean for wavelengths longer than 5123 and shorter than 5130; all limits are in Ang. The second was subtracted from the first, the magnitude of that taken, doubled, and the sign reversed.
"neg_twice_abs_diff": -0.07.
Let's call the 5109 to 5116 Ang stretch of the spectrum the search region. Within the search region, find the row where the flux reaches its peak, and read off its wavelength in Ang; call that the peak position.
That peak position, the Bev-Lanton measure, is 5115.55 Ang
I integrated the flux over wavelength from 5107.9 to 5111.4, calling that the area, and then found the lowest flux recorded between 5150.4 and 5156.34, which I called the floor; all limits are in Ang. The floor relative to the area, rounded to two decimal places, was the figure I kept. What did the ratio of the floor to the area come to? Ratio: 0.26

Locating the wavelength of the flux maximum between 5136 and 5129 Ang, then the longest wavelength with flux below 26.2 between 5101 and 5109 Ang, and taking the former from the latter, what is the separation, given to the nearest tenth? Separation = -27.1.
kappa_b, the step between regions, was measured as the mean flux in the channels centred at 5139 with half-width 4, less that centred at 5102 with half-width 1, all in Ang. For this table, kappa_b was 3.0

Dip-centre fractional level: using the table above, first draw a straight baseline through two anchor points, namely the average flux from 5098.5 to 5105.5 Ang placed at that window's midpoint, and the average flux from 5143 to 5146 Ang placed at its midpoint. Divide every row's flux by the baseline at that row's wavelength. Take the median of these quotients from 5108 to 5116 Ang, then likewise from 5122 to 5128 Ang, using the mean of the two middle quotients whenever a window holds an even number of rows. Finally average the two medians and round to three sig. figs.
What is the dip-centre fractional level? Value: 1.06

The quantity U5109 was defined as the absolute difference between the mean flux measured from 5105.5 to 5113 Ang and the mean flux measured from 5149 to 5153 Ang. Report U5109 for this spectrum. 2.5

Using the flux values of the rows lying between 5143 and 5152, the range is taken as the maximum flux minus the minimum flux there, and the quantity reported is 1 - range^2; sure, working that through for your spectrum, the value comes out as -32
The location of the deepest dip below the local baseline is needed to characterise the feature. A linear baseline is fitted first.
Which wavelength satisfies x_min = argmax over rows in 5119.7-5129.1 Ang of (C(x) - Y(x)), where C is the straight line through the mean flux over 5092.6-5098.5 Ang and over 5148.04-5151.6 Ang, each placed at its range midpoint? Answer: 5127.34 Ang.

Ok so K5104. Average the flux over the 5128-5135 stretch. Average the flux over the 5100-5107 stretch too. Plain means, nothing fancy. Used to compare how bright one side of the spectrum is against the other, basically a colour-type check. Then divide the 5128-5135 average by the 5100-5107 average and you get 1.08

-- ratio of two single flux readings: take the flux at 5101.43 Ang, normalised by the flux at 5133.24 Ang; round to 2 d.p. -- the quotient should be 0.80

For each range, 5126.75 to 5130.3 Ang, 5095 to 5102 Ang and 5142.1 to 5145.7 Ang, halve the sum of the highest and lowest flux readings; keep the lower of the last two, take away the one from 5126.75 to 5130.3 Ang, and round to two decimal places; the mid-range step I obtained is -0.38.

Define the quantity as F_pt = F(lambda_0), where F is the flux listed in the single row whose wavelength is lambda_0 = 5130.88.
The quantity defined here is 28.47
